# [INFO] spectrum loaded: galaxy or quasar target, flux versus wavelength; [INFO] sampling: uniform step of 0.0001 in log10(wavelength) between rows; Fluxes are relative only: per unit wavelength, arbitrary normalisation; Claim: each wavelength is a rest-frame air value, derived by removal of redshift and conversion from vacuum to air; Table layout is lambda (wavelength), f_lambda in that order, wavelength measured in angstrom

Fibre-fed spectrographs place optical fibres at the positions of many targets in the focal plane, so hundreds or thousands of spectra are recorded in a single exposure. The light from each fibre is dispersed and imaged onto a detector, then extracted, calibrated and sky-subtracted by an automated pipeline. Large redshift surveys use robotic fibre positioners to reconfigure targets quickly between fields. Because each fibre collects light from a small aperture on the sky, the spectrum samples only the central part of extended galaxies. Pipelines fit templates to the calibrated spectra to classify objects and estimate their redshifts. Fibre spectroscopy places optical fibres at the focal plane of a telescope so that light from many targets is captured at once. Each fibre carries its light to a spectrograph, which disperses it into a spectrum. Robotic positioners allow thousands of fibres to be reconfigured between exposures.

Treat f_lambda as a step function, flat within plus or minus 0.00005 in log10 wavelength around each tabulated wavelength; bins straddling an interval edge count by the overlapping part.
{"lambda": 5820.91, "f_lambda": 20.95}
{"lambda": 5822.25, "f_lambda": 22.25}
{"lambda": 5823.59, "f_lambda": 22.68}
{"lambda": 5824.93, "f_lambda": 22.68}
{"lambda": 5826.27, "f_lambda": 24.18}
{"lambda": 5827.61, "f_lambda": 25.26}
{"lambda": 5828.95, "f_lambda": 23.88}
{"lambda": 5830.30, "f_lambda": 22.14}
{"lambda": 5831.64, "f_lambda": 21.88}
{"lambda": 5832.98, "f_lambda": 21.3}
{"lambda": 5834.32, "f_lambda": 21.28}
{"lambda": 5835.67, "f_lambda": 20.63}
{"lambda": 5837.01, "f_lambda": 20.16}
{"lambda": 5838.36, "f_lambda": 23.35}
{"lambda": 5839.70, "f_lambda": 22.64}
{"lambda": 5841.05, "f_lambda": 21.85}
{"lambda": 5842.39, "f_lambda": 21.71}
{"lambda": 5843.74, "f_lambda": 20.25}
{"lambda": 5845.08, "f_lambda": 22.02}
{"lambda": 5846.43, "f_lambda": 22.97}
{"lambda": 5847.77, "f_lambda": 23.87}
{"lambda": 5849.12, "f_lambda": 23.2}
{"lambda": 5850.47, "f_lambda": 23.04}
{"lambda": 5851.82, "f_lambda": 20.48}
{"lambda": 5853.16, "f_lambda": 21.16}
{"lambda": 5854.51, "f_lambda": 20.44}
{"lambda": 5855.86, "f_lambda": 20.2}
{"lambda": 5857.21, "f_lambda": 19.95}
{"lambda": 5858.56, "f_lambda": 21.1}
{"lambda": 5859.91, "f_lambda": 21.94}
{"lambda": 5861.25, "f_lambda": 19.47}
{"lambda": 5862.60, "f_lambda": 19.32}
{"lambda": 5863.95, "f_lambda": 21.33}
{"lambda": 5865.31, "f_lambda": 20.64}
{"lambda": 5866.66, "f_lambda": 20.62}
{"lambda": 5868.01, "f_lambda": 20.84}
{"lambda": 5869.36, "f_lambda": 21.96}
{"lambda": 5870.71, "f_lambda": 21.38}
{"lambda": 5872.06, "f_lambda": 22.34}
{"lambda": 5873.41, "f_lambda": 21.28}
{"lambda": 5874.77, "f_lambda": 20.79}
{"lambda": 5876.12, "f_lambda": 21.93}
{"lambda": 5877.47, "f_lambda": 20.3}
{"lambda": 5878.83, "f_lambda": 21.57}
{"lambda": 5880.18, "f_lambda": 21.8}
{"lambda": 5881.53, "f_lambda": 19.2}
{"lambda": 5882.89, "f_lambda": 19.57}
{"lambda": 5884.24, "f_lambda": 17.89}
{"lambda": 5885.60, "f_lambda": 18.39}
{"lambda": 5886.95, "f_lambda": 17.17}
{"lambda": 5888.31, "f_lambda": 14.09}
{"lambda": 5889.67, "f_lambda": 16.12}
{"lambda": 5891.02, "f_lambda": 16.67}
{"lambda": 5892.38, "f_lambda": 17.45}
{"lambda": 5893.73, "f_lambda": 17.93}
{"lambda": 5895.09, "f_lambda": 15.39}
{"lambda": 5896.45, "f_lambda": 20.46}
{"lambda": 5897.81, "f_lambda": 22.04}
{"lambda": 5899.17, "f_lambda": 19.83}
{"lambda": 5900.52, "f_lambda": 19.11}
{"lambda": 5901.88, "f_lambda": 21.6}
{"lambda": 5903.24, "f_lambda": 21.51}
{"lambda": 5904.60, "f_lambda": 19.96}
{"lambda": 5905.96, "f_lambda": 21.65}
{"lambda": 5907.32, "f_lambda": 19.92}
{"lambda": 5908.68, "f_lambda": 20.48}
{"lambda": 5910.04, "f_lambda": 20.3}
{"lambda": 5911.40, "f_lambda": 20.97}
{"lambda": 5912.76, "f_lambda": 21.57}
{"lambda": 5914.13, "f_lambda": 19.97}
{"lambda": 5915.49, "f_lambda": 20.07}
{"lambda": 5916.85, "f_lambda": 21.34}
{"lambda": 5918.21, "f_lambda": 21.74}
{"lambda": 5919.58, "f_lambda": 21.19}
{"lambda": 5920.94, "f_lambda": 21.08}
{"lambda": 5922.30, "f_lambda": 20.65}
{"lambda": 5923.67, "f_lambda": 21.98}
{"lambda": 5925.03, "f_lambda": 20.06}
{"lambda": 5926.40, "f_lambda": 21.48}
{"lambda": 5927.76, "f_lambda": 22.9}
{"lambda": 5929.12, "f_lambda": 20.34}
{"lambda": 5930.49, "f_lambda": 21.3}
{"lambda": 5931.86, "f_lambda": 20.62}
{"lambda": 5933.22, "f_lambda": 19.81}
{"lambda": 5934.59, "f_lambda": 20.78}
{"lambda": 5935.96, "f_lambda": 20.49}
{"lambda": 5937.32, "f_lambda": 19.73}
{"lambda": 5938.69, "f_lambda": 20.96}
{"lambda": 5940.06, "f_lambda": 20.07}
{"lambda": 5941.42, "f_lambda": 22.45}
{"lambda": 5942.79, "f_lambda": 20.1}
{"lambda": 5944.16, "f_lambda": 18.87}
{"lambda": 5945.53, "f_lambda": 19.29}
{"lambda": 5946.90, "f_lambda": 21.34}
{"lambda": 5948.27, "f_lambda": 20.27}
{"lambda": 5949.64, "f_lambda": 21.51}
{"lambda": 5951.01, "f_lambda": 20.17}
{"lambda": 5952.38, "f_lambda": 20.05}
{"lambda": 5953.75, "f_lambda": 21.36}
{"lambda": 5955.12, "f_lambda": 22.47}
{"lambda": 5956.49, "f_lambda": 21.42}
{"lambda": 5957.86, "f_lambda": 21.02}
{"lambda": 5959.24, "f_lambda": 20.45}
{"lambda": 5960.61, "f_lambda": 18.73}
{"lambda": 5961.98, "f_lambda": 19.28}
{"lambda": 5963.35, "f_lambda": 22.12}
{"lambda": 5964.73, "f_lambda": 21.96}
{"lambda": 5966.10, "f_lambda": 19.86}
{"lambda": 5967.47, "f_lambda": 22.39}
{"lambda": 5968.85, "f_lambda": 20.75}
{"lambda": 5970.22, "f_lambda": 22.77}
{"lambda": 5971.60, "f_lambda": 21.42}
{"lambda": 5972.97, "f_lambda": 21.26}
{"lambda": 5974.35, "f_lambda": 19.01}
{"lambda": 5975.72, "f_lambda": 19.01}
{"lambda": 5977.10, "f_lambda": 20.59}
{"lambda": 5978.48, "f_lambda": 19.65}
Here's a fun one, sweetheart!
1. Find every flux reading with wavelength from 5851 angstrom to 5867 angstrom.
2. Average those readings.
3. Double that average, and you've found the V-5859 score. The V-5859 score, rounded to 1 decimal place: 41.1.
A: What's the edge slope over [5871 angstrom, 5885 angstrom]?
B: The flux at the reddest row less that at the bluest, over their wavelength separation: -0.365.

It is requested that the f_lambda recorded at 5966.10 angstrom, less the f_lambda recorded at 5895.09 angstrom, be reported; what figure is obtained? 4.5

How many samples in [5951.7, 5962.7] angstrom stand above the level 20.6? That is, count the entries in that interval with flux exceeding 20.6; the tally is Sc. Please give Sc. 4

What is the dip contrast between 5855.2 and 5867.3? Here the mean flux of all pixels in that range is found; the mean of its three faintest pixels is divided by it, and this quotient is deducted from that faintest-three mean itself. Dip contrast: 18.6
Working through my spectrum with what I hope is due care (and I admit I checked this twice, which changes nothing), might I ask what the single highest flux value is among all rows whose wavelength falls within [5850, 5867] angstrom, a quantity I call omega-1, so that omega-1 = 23.04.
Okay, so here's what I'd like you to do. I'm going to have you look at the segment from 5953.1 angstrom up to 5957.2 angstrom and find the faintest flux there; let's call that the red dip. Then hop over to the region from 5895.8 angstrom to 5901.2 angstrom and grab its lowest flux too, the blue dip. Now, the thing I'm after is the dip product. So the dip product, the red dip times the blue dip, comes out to 408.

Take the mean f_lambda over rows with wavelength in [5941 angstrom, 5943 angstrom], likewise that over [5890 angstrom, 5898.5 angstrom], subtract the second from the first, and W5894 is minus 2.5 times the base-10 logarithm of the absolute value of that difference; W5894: -1.2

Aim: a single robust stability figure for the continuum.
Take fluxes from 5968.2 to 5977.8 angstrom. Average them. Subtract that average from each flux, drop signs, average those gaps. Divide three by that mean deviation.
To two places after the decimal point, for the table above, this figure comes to 3.04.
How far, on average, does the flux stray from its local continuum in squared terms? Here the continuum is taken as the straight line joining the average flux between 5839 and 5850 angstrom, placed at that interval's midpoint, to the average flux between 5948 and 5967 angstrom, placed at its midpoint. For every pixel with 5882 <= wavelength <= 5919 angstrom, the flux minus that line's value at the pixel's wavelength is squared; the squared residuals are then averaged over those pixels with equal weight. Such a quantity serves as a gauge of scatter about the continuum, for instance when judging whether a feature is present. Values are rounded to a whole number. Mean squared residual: 10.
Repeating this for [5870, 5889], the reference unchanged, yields 9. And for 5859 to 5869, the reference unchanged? 3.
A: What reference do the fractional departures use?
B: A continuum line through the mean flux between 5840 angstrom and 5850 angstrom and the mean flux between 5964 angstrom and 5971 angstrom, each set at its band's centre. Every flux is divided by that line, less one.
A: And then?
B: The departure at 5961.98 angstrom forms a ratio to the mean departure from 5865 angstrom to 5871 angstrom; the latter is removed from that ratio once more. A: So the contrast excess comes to 2.3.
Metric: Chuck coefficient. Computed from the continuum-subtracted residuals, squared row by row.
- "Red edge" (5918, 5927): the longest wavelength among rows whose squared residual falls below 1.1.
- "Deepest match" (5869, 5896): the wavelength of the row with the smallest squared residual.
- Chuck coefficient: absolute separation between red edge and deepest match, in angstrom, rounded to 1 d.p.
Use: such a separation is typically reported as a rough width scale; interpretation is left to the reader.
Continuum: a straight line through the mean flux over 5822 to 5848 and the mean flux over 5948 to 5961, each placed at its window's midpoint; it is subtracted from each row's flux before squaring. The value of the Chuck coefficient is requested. 46.2 angstrom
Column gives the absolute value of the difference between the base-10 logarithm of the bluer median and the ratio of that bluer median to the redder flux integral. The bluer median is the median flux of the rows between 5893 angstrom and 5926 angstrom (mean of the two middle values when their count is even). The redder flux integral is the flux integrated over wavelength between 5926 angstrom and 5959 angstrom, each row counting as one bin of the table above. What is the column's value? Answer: 1.28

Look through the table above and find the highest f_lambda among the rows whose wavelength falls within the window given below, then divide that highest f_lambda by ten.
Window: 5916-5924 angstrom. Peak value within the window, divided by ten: 2.20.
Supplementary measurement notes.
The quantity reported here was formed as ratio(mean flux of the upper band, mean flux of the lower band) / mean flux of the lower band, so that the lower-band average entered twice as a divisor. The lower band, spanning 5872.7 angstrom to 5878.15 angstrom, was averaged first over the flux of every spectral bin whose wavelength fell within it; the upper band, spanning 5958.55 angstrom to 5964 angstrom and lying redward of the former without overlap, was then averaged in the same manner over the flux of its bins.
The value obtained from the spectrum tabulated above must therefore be 0.0454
